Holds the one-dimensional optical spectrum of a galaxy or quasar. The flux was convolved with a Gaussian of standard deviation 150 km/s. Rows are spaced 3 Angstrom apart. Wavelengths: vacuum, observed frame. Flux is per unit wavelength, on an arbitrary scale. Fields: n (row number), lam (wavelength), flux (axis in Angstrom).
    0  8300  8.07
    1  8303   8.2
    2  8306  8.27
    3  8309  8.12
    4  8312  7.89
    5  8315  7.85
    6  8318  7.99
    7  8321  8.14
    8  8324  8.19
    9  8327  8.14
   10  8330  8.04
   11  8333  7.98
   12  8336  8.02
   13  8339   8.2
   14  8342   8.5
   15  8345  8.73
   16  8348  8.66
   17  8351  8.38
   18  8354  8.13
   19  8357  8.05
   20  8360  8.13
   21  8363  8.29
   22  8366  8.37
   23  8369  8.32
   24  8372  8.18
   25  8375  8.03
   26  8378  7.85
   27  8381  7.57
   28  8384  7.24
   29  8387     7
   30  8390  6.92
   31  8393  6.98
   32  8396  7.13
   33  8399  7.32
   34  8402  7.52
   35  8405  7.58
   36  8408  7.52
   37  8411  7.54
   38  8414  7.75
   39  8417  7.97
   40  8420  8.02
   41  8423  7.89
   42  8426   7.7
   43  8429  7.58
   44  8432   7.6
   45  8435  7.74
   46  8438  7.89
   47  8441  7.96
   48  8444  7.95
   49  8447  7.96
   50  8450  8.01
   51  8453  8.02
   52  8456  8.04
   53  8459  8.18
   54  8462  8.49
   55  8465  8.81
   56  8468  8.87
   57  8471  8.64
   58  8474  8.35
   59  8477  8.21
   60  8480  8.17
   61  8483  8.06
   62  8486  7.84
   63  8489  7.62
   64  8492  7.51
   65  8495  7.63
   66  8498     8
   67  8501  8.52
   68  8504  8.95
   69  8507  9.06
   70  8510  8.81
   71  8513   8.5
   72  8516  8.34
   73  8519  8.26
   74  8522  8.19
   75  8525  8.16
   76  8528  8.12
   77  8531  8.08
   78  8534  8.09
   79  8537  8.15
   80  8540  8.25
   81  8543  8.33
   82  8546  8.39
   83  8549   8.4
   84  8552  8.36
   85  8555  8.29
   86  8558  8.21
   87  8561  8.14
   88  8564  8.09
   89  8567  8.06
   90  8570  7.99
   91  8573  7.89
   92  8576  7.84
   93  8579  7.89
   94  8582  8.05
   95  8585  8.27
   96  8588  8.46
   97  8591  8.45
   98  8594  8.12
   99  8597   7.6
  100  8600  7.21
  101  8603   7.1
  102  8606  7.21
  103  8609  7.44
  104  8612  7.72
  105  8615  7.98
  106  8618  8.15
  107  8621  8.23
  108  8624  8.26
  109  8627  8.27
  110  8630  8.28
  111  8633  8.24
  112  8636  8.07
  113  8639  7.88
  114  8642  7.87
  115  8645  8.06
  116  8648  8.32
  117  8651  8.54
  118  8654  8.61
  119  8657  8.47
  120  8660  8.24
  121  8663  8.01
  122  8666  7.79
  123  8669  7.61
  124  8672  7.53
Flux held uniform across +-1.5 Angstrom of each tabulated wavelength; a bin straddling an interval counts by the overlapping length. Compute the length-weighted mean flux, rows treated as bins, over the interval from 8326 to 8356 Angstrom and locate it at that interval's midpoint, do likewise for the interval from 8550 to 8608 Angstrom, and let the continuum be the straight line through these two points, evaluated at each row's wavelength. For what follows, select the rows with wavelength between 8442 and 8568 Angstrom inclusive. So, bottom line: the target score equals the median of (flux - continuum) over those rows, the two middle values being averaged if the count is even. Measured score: 0.1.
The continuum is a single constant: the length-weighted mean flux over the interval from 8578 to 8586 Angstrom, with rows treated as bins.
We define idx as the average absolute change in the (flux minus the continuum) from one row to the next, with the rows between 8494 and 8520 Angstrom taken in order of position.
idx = 0.28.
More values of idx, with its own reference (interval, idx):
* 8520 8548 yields 0.05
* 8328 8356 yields 0.18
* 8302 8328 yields 0.11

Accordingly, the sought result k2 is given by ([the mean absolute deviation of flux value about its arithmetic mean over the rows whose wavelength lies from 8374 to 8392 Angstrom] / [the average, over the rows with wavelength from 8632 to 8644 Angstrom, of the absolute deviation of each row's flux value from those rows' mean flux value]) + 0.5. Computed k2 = 3.2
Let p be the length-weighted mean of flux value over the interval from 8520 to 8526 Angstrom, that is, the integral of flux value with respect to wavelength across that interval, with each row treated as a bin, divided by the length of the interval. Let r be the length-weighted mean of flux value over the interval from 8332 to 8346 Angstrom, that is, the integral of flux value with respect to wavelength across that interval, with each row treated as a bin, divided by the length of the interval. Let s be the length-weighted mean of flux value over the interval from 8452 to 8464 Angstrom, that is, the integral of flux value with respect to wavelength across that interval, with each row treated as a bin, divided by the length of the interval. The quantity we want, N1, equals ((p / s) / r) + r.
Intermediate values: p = 8.2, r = 8.28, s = 8.2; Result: 8.40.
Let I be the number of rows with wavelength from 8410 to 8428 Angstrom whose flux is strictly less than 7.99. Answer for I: 5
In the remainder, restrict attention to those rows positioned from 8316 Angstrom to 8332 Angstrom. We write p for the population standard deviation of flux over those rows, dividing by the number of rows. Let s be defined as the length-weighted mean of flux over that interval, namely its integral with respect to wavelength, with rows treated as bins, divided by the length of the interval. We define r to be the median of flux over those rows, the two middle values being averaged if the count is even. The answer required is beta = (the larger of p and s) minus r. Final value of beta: -0.05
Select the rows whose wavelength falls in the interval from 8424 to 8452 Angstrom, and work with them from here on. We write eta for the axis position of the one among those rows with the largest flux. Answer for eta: 8450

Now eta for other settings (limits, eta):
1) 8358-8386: 8366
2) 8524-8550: 8549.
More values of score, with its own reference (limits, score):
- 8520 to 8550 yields 0.1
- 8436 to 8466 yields -0.1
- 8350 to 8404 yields -0.3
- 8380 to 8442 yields -0.6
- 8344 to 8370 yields 0.1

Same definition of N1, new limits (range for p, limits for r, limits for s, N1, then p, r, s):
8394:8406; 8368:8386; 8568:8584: 7.95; 7.4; 7.83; 7.9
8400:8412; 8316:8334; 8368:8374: 8.19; 7.5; 8.08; 8.2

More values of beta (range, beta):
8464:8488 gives 0.06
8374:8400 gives 0.08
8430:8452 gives -0.08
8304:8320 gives 0.04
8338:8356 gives -0.01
